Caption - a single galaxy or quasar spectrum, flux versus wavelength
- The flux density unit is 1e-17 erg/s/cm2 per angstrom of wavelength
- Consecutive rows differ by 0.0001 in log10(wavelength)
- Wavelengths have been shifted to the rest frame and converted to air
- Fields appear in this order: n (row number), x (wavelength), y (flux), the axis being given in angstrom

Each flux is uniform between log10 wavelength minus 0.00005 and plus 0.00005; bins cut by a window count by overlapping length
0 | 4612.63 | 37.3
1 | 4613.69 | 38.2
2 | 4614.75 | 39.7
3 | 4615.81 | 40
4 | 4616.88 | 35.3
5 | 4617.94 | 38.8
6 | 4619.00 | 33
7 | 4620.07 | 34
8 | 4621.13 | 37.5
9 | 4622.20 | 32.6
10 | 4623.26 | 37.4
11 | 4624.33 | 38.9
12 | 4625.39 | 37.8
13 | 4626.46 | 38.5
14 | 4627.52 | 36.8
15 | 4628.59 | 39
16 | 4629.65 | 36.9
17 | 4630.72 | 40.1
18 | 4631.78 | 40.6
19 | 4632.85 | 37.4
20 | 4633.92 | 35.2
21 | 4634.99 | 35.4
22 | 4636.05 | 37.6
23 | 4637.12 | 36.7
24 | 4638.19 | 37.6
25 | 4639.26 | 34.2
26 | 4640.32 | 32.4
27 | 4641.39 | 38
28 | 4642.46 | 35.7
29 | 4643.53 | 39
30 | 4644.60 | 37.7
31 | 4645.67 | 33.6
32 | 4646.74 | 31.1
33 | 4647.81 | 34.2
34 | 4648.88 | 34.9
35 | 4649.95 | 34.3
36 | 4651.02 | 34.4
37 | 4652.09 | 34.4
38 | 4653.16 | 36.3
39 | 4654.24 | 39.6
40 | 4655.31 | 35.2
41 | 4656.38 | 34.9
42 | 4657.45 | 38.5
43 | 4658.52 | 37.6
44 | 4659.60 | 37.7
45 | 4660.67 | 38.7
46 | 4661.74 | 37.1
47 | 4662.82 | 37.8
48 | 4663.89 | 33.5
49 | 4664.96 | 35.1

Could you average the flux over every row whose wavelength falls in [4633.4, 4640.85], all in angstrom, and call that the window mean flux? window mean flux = 35.6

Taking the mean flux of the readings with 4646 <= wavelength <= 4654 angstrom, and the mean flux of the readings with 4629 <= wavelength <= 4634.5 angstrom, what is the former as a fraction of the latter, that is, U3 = 0.90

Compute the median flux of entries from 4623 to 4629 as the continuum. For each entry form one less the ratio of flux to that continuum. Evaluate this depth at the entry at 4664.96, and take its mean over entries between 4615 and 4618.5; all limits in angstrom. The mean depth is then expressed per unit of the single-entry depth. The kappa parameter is 0.0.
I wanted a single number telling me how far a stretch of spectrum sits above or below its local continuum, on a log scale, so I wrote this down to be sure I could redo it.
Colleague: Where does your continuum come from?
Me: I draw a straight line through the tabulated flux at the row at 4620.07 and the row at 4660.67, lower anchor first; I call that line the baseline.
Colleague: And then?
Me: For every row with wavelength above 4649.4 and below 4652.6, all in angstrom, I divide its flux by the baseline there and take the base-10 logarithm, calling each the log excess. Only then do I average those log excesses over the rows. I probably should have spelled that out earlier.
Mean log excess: -0.039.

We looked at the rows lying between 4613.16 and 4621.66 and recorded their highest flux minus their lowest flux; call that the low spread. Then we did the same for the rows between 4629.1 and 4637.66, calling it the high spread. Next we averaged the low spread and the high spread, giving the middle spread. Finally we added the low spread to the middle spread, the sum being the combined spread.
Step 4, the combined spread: 13.2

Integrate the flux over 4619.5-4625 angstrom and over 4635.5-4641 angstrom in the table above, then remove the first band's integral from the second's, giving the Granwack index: -1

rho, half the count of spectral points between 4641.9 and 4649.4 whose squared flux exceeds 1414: 1.0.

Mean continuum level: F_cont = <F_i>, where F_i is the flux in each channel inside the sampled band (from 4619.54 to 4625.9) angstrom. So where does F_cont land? 36.4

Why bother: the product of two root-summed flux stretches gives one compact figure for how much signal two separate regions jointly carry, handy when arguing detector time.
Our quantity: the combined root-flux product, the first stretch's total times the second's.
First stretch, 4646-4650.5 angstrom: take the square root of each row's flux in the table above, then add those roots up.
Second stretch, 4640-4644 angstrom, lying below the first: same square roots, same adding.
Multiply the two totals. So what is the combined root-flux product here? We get 558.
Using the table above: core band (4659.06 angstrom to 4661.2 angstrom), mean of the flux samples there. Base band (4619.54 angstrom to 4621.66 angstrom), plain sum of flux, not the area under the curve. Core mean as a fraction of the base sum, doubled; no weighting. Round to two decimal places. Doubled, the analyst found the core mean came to 1.07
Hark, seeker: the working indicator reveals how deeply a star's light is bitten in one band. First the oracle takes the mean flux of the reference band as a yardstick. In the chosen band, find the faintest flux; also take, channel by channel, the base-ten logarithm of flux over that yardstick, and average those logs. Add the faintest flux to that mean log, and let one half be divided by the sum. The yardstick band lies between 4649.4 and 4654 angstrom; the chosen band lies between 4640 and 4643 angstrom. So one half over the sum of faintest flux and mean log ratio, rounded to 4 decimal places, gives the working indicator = 0.0154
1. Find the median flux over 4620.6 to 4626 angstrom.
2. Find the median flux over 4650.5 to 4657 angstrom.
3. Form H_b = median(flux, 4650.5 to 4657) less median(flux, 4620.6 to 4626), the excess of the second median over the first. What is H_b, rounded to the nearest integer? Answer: -2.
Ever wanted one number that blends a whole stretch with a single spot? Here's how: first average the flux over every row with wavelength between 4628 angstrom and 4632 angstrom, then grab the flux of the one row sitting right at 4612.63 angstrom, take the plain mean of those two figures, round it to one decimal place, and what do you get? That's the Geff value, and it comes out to 38.2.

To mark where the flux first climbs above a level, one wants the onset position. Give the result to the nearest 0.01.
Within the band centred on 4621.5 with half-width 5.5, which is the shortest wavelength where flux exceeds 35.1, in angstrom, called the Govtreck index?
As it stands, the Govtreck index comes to 4616.88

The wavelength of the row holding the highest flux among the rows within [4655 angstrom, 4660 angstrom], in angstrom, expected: 4657.45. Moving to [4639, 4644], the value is 4643.53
